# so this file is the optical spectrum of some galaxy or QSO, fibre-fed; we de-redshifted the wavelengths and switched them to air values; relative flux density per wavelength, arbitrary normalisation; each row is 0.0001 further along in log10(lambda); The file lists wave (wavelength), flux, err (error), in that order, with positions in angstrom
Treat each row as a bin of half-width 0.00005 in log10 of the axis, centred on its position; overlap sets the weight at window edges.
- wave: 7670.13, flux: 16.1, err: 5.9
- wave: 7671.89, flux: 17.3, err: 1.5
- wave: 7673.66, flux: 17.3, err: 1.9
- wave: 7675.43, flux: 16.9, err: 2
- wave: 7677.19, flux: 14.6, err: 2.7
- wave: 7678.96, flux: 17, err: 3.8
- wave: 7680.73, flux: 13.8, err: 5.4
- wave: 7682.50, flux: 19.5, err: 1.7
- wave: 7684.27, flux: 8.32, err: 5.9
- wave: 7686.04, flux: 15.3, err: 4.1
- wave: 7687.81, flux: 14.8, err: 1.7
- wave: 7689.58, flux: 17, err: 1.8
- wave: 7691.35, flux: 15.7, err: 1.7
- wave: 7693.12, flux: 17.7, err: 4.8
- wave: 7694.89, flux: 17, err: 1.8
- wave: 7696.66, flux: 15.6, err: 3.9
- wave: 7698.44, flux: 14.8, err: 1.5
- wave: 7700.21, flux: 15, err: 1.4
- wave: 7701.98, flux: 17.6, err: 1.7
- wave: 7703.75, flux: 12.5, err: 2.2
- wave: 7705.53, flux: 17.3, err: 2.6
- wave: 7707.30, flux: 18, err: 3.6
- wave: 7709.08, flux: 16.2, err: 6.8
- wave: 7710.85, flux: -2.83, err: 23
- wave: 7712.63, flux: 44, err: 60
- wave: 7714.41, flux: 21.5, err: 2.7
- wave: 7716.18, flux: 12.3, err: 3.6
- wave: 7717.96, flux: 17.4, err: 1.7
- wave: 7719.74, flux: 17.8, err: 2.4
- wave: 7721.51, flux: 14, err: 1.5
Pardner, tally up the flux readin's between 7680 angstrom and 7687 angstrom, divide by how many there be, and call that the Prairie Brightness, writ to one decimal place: 14.2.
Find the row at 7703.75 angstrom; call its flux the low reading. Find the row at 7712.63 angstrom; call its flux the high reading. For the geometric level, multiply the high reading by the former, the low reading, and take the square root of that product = 23.5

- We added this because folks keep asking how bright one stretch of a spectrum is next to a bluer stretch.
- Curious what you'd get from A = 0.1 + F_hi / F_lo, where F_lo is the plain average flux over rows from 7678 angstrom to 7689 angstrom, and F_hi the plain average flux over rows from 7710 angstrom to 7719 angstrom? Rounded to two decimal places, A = 1.35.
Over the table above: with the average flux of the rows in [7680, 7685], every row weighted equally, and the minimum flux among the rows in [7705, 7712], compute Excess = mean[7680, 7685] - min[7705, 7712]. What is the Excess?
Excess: 17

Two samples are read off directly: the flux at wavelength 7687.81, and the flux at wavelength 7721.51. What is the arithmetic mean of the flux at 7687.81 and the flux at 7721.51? 14.4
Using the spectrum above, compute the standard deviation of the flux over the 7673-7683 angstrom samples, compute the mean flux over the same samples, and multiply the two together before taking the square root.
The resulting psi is 6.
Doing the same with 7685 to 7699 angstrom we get 4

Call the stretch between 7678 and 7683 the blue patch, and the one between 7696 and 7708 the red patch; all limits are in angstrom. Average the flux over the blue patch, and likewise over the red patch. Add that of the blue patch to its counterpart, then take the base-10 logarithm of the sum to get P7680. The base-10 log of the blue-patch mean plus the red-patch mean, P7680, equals 1.51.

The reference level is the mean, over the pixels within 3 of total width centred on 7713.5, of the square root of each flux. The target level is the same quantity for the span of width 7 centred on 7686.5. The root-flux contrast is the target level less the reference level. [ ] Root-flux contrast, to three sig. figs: -1.94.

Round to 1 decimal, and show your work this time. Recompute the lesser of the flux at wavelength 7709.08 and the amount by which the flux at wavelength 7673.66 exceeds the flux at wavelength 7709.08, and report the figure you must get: 1.1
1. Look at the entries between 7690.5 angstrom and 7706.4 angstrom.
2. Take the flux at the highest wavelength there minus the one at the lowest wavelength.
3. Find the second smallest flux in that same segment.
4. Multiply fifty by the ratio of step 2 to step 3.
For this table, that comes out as 5.4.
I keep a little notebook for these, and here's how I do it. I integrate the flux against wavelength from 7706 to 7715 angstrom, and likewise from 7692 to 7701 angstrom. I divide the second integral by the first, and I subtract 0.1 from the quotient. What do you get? 0.73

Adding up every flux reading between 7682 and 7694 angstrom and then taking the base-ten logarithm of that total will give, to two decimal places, 2.03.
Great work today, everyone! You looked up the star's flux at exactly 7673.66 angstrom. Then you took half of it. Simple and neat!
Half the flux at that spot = 8.65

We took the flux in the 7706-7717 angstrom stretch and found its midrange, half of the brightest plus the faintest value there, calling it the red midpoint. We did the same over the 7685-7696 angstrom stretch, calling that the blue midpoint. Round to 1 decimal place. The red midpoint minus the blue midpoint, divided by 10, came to 0.4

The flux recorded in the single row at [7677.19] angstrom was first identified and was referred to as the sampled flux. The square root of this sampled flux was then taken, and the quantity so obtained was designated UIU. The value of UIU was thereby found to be 3.82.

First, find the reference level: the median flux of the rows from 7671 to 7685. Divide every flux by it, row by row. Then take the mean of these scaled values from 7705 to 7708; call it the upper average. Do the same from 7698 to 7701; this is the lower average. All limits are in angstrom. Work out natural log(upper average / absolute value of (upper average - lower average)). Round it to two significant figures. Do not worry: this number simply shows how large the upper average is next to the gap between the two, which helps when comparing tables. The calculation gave 1.9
